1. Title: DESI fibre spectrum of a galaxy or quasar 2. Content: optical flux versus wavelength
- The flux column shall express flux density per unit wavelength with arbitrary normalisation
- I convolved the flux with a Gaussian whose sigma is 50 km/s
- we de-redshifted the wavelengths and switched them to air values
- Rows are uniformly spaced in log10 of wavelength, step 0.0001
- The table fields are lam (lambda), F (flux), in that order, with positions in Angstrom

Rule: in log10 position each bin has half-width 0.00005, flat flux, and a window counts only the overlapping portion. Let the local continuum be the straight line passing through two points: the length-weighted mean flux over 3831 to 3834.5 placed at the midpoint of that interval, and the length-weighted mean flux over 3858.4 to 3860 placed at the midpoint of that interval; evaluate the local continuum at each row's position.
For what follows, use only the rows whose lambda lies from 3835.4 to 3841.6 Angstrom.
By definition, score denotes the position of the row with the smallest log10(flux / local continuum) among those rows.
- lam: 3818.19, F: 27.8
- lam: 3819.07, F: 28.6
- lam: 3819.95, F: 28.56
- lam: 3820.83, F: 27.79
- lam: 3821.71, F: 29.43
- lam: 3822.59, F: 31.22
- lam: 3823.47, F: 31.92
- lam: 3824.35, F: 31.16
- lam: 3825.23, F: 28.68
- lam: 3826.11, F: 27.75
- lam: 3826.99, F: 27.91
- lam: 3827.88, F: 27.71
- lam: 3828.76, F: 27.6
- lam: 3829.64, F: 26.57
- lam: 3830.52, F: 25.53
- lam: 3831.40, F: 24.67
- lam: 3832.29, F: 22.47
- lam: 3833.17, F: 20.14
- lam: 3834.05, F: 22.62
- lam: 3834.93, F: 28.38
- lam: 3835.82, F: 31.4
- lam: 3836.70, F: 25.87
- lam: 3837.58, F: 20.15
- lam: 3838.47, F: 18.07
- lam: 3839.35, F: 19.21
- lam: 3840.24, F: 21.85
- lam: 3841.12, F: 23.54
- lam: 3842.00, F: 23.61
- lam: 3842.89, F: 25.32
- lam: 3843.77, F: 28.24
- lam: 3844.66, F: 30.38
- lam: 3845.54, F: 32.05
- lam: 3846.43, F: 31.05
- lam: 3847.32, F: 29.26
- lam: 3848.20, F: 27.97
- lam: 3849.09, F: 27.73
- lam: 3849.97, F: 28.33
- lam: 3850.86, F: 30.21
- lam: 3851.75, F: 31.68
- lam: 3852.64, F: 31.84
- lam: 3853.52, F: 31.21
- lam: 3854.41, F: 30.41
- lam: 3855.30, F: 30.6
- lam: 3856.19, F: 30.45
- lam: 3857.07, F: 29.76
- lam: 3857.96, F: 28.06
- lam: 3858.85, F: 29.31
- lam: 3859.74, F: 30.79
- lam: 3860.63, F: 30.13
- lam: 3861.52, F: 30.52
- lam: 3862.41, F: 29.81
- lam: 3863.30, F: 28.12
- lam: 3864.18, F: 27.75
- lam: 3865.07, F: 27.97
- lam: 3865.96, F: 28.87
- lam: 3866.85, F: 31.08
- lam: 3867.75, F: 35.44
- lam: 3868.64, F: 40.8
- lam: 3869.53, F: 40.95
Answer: 3838.47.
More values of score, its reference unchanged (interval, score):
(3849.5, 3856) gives 3849.97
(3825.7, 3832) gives 3831.40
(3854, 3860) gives 3857.96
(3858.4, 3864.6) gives 3864.18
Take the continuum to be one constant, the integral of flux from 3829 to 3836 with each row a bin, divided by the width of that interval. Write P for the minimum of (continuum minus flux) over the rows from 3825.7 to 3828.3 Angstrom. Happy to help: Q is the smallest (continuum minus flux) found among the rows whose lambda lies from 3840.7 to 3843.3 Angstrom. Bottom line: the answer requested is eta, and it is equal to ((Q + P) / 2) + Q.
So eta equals -1.8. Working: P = -3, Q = -0.3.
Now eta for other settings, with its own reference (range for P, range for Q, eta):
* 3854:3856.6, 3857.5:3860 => -11.4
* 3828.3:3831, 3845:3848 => -11.8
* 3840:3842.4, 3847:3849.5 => -5.6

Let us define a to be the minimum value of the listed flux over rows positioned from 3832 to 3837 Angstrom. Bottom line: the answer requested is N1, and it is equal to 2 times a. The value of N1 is 40.3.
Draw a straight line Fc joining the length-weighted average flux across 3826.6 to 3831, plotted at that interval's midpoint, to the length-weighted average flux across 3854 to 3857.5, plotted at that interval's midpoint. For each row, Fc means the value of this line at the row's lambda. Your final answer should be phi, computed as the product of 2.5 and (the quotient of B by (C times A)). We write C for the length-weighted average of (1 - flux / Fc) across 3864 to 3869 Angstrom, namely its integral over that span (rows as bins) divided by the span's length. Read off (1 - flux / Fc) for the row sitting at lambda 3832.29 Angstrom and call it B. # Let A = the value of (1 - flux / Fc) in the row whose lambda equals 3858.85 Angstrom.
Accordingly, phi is -824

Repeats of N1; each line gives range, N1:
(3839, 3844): 38.4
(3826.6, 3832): 49.3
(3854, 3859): 56.1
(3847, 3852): 55.5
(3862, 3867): 55.5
